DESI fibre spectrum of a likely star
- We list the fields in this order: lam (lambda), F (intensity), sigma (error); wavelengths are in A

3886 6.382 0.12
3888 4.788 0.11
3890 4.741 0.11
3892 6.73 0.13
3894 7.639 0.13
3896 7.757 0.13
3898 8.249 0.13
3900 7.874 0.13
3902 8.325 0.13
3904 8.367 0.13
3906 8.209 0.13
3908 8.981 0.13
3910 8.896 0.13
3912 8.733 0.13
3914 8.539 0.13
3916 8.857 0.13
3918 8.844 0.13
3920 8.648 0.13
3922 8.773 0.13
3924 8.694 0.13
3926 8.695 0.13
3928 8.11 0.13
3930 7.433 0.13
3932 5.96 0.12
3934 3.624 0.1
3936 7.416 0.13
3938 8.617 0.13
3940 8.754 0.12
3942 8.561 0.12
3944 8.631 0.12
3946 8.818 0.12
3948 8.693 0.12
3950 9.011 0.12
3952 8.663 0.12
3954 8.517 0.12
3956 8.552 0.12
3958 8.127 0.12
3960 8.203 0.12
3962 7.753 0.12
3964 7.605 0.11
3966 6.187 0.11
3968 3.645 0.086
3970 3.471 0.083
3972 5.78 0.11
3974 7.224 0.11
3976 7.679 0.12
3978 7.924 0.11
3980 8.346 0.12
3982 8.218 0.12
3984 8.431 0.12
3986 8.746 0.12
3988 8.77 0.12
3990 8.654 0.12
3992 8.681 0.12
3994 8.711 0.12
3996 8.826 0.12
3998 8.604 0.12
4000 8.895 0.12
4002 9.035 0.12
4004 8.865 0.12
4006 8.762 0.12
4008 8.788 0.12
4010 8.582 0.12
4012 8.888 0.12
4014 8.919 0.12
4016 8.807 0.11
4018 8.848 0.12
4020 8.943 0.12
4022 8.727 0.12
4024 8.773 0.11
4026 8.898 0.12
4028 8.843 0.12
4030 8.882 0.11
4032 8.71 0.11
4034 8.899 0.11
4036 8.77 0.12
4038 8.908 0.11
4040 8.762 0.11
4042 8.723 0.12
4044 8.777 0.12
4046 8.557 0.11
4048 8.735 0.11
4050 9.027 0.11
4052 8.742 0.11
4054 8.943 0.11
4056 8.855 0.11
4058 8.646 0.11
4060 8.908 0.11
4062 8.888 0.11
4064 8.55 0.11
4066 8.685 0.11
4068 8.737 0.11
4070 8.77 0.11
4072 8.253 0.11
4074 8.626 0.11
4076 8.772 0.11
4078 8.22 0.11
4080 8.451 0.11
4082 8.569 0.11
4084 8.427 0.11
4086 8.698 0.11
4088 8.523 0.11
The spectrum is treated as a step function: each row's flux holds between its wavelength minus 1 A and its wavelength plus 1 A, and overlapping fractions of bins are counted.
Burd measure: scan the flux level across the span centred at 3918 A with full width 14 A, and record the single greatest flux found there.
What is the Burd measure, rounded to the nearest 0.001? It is 8.857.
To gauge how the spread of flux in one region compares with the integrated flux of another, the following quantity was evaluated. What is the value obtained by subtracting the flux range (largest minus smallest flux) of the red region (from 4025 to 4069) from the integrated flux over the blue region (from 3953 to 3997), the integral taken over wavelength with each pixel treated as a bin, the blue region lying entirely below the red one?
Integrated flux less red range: 336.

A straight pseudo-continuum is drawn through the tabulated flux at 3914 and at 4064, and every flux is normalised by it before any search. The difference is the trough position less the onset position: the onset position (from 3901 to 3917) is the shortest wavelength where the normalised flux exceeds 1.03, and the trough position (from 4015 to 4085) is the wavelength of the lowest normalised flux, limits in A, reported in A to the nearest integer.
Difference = 170 A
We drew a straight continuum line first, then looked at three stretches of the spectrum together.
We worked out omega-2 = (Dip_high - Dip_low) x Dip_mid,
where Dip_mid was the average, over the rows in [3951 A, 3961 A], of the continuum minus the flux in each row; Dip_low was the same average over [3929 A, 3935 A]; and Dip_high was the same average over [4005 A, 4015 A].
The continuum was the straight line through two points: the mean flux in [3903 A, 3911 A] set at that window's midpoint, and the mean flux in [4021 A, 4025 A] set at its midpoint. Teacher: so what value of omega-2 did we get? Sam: -0.8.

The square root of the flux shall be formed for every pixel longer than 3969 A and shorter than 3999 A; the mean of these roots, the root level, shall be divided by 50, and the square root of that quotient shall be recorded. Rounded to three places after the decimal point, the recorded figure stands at 0.236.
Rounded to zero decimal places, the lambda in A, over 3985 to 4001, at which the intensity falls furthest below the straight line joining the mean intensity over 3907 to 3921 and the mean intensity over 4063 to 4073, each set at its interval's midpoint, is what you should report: 3998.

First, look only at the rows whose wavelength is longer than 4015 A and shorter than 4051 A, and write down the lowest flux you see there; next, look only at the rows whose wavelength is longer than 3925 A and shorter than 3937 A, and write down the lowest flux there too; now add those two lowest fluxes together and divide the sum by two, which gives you 6.1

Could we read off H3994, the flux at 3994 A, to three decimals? 8.711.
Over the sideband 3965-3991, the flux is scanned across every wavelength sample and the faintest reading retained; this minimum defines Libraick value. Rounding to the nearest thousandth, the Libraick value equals 3.471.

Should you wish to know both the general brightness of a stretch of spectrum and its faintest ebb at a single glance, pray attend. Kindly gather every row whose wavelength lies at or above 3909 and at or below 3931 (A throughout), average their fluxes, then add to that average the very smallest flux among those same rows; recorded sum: 16.0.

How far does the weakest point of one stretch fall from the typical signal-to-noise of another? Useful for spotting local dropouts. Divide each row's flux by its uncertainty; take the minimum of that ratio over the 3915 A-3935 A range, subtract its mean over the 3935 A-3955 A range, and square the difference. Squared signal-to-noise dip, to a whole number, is 1165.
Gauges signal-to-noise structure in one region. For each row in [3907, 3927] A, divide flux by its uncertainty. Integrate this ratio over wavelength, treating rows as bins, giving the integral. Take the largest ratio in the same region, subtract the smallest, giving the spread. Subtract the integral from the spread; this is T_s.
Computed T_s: -1345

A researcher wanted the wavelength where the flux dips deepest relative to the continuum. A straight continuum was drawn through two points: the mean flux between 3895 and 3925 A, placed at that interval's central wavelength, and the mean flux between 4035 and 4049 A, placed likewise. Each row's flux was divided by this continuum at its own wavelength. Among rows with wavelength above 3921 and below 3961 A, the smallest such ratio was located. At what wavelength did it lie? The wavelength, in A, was 3934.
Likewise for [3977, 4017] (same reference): 3978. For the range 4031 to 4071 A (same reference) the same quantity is 4064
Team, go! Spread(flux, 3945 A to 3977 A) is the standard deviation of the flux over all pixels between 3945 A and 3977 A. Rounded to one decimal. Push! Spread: 1.7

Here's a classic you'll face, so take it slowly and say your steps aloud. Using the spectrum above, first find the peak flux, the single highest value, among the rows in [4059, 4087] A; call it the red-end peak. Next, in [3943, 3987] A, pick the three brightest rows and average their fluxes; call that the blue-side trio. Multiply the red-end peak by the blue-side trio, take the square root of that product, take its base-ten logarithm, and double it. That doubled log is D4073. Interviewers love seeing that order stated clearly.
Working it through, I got 1.897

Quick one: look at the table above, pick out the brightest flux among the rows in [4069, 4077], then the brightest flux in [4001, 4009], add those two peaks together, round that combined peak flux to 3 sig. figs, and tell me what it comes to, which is 17.8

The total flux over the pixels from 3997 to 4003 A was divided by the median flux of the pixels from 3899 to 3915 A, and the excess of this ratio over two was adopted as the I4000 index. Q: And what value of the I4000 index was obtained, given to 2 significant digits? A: 1.1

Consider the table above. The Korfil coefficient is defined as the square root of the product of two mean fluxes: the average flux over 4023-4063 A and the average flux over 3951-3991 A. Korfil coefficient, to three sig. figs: 8.14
